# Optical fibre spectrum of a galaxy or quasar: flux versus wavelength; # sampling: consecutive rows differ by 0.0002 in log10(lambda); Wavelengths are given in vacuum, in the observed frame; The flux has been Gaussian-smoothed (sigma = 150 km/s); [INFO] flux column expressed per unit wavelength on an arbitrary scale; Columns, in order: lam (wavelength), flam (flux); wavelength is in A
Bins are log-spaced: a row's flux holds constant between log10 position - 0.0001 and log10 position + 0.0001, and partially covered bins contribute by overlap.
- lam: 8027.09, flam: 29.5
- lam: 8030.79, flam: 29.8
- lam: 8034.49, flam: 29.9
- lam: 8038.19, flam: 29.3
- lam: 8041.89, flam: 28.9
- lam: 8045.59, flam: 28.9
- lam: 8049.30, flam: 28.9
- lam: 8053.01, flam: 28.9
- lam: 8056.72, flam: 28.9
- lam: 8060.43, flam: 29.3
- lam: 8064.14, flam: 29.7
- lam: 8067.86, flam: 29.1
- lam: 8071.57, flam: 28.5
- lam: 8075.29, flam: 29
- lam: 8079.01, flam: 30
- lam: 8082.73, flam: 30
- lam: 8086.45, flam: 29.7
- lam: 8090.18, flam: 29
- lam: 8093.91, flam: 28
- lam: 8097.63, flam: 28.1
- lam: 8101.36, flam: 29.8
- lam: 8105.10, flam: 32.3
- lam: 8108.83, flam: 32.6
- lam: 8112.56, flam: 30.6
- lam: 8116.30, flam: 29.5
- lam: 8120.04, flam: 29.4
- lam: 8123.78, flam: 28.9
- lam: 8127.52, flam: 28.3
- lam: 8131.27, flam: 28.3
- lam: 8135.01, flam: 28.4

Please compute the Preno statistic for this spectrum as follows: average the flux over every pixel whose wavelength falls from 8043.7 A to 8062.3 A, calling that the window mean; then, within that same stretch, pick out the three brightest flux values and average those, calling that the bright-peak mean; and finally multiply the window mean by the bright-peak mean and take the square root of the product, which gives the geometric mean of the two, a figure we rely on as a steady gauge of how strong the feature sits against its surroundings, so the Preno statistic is 29.0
